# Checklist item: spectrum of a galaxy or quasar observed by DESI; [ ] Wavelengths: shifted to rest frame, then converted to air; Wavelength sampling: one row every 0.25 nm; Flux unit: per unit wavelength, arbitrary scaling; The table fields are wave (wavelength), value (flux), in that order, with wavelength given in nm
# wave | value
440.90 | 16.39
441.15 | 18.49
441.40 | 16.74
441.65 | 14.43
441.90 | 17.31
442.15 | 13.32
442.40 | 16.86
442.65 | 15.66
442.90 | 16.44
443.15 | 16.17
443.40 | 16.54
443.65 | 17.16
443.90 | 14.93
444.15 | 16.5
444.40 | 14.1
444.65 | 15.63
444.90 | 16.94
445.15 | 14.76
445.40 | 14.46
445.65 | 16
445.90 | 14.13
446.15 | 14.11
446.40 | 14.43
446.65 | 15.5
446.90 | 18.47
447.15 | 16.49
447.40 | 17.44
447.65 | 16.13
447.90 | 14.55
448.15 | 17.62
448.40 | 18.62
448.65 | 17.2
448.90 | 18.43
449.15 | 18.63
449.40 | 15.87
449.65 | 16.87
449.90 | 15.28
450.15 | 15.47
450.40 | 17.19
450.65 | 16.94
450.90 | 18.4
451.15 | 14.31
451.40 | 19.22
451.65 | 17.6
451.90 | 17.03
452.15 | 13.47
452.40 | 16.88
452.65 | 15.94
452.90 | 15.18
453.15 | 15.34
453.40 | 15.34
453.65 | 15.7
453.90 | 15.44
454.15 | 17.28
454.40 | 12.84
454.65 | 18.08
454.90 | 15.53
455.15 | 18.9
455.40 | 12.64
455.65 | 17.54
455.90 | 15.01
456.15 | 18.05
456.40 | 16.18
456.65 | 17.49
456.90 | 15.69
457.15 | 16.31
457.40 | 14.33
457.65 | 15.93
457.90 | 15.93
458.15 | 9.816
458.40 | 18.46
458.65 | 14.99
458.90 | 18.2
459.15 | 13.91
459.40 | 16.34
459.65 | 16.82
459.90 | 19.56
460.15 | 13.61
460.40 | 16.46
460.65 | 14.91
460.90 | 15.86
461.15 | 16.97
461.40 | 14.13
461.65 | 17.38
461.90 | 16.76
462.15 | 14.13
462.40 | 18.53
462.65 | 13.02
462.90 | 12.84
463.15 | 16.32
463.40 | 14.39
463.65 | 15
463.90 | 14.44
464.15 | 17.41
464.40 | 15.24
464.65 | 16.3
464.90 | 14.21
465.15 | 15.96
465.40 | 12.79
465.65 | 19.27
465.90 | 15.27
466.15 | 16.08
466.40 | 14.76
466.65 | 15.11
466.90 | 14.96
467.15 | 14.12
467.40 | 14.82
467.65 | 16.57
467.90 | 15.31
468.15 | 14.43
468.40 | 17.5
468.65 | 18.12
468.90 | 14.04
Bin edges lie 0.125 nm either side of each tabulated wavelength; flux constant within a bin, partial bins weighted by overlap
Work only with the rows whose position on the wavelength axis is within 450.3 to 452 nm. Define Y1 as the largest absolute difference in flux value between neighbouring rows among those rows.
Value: 4.9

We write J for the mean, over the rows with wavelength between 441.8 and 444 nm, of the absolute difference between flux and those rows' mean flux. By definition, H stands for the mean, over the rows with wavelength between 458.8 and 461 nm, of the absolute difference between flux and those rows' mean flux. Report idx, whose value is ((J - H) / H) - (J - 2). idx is 0.72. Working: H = 1.43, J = 0.94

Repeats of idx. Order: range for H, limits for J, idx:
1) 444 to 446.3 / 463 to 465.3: 1.03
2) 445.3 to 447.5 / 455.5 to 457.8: 0.80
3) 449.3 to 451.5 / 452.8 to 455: 0.83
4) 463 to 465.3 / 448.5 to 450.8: 1.09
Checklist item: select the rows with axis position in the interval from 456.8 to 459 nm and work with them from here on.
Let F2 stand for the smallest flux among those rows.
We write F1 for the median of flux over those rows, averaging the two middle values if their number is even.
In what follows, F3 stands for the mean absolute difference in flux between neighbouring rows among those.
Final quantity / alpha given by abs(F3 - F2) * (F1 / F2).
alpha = 11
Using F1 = 15.9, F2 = 9.816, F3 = 3.2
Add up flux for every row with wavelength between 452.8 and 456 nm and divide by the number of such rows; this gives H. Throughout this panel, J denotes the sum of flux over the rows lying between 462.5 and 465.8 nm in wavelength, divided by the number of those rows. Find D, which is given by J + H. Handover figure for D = 30.9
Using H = 15.76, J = 15.2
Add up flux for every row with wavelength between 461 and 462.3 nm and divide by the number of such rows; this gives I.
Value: 15.9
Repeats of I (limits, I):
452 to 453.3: 15.4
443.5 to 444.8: 15.7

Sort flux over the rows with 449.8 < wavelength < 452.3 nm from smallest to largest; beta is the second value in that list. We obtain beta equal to 14.31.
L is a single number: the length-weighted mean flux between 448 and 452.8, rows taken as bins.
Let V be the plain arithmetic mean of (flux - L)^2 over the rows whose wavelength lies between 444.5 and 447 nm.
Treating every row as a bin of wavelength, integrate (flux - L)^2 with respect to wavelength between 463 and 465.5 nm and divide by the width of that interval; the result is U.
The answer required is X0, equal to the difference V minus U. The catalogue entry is -1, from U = 4.4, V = 4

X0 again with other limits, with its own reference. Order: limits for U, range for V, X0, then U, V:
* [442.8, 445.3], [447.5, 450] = 0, 1.9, 2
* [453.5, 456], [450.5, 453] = -2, 4.9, 3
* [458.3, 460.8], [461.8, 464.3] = 2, 3.9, 6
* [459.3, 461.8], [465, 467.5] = 2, 3.1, 5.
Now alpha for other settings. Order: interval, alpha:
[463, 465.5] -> 13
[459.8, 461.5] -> 13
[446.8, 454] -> 15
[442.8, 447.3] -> 14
